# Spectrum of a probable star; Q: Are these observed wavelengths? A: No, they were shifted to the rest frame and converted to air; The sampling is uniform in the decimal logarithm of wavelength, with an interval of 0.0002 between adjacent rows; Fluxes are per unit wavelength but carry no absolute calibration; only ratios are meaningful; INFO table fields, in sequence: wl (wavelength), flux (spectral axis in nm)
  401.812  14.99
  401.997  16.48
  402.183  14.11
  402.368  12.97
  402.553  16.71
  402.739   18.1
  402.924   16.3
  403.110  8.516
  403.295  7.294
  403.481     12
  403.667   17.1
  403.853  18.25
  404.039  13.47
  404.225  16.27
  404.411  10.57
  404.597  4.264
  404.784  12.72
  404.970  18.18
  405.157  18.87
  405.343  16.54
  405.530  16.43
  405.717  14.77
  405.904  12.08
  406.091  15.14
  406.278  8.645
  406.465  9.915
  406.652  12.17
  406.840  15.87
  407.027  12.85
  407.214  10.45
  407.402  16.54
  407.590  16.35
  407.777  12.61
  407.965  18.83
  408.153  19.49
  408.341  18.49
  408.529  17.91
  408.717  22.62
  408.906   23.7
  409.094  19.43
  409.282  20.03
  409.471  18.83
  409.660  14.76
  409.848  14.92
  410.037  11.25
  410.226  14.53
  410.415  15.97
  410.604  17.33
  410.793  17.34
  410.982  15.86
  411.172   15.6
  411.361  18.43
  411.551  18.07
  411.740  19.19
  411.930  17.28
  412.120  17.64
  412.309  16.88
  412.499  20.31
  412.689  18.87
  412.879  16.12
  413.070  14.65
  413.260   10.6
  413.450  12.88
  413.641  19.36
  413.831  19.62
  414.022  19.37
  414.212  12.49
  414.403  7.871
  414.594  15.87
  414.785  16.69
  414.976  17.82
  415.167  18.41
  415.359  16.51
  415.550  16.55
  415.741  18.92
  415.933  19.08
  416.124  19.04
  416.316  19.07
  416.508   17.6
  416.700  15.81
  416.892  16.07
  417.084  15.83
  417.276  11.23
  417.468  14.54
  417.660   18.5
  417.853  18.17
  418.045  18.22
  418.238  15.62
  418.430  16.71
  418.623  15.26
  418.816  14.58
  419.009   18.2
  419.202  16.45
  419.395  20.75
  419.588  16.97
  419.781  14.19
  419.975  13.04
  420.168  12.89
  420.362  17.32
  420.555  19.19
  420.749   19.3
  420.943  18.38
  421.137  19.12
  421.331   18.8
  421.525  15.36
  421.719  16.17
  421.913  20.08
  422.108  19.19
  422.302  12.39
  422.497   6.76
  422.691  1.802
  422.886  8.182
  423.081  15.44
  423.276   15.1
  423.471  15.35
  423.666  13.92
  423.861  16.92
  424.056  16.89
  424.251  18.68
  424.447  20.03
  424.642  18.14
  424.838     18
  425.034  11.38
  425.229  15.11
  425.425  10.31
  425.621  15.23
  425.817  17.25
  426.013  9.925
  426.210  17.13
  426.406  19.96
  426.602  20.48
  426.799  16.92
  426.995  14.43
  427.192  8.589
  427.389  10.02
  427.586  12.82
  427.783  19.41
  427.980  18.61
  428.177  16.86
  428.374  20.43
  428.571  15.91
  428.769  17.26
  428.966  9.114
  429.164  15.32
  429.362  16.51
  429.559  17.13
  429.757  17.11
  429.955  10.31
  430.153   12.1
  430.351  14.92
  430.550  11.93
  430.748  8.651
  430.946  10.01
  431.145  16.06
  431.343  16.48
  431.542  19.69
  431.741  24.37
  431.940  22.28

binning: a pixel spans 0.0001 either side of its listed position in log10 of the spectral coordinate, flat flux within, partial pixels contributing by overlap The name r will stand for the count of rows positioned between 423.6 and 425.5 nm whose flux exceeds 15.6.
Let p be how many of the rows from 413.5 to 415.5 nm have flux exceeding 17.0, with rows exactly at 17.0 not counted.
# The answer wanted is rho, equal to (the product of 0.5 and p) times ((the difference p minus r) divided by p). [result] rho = -0.50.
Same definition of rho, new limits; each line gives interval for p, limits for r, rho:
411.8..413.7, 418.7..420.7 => -0.50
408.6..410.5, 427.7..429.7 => -1.50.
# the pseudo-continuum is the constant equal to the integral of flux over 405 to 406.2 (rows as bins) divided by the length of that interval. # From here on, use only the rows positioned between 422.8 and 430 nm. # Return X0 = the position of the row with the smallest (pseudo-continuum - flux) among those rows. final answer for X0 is 426.602 nm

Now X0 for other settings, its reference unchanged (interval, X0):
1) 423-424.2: 423.861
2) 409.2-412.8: 412.499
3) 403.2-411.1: 408.906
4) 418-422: 419.395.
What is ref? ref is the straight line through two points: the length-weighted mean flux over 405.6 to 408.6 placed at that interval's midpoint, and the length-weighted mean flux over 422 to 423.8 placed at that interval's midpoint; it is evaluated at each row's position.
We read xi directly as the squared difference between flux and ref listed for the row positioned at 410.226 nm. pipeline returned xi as 0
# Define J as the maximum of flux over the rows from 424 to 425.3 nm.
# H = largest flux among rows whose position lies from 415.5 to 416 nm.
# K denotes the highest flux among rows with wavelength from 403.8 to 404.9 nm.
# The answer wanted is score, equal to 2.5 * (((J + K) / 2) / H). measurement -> 2.51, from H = 19.08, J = 20.03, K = 18.25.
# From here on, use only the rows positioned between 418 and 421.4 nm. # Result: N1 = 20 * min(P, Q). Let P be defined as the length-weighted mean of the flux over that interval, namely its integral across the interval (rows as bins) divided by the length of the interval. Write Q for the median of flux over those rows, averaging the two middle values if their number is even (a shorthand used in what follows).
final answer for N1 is 338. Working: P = 16.9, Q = 17.1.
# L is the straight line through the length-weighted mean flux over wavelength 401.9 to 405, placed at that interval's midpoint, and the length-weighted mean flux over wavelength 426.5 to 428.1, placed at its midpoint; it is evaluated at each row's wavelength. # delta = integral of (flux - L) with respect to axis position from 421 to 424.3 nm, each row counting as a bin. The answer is -0.6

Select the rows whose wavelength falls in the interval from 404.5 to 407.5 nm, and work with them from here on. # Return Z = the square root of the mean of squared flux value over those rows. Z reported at 14.0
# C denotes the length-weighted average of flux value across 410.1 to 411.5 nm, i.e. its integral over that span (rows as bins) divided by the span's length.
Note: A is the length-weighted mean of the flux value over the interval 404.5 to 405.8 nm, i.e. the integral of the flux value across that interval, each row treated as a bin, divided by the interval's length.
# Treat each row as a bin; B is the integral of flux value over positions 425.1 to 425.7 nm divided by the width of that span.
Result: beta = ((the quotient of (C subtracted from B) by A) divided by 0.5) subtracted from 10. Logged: 10.4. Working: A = 14.5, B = 13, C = 16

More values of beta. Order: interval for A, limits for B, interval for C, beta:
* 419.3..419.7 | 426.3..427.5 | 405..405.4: 10.3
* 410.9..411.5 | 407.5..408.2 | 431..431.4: 9.9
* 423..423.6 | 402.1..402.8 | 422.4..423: 8.7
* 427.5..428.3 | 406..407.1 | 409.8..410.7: 10.3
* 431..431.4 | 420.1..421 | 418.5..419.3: 9.8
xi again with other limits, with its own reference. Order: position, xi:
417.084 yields 8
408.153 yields 26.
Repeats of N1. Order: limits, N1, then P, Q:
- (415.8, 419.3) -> 332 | 16.7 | 16.6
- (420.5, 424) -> 301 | 15.0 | 15.8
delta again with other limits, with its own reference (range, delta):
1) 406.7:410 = 10.4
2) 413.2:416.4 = 6.9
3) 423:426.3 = 1.8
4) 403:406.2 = -0.1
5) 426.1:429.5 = 2.2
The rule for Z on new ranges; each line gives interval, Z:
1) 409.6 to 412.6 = 16.7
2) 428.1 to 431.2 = 14.7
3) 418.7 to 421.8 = 17.1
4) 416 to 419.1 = 16.7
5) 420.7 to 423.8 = 15.5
